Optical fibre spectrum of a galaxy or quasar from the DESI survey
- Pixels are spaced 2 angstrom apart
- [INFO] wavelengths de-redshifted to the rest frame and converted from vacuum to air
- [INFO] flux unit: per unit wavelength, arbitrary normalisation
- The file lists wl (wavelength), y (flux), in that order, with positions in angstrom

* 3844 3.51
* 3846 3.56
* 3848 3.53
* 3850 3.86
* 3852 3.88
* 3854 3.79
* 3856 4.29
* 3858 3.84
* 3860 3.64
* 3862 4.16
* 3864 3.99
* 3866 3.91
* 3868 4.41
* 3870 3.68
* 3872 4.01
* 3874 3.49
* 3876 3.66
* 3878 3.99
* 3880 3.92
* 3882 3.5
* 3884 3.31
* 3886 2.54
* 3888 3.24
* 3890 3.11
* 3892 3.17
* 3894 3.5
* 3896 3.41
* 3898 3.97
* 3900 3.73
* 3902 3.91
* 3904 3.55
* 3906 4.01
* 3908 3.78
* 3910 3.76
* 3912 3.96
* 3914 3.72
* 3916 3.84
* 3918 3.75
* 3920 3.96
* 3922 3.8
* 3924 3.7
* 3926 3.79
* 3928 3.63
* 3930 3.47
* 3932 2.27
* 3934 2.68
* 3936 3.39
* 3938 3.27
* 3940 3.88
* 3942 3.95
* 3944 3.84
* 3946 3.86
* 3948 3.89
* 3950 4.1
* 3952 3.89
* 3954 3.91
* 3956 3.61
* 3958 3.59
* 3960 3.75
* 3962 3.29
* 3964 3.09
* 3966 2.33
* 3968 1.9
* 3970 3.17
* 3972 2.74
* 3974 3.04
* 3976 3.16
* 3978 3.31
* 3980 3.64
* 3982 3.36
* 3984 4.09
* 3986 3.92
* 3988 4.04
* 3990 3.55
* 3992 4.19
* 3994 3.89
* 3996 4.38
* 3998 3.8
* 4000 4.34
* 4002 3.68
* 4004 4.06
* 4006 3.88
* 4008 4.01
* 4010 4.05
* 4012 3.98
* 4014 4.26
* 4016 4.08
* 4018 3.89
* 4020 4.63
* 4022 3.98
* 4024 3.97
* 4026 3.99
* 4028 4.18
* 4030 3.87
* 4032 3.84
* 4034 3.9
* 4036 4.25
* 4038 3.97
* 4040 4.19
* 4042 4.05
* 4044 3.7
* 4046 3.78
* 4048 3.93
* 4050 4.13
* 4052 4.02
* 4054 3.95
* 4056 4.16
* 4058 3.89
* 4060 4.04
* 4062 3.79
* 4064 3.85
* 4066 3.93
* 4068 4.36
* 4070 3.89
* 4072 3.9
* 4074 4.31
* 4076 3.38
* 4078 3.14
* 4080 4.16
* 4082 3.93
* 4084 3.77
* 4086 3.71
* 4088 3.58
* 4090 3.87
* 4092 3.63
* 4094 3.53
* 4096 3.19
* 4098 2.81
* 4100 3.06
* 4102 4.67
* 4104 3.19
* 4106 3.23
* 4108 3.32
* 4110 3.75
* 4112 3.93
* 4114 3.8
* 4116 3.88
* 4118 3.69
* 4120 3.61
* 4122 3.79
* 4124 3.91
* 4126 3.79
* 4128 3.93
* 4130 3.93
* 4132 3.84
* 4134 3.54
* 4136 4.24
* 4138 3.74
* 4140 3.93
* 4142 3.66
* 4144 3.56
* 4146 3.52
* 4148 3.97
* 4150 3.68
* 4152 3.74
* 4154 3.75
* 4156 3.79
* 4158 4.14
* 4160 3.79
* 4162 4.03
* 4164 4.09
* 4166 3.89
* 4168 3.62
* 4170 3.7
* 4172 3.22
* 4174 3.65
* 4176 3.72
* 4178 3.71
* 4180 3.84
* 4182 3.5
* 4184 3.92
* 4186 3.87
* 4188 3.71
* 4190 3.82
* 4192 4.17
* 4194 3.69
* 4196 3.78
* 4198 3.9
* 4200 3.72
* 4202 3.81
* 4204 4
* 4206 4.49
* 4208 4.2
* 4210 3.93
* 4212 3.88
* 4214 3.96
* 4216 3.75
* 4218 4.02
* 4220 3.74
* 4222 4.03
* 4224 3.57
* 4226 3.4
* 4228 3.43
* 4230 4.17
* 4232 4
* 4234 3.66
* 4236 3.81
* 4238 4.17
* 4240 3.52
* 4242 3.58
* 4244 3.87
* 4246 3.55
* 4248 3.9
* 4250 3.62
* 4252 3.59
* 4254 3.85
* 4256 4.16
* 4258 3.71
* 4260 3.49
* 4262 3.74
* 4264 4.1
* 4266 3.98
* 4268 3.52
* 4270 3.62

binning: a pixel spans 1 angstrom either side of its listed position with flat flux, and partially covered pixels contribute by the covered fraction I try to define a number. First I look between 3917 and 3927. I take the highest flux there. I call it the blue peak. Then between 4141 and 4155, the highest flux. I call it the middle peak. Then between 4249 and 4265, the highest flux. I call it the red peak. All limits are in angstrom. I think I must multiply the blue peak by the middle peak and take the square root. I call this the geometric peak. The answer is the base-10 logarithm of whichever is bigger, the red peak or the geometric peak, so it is 0.619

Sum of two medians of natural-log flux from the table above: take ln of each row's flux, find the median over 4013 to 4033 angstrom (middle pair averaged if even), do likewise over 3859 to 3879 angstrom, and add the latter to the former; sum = 2.76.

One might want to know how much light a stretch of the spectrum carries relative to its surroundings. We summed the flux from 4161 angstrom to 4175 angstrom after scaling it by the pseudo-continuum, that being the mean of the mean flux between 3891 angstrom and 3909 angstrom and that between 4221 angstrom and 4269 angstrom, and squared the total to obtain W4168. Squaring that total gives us 50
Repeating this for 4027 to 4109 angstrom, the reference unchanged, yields 1761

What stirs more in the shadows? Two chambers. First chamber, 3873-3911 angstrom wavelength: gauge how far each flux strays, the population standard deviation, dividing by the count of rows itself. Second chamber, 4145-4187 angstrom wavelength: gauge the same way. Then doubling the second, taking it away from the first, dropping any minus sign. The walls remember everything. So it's 0.048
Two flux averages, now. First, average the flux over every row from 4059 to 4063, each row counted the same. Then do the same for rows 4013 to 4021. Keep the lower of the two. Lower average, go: 3.9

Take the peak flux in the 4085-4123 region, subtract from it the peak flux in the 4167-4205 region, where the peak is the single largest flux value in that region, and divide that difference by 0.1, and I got 5.0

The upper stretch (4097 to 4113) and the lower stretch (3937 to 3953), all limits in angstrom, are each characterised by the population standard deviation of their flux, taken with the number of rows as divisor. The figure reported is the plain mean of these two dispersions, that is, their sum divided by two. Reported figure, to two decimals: 0.39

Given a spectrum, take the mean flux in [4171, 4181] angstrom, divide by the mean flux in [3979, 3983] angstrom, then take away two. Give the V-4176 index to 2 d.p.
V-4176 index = -0.96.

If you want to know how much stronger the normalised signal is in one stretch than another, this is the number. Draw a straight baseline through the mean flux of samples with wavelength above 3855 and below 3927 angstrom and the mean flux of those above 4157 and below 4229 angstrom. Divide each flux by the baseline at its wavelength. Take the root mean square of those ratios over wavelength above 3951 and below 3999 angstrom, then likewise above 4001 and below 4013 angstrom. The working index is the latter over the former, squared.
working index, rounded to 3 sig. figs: 1.24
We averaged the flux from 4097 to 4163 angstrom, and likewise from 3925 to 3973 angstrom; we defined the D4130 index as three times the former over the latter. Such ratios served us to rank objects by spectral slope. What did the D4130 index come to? 3.31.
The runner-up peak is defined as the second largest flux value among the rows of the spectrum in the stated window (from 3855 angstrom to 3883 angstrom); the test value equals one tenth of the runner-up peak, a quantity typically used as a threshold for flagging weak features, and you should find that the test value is 0.429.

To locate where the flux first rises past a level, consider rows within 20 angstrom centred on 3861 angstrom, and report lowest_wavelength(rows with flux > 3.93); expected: 3856 angstrom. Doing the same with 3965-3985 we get 3984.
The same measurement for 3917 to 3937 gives 3920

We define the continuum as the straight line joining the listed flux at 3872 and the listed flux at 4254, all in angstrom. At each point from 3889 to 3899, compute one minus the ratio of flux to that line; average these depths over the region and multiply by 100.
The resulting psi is 14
